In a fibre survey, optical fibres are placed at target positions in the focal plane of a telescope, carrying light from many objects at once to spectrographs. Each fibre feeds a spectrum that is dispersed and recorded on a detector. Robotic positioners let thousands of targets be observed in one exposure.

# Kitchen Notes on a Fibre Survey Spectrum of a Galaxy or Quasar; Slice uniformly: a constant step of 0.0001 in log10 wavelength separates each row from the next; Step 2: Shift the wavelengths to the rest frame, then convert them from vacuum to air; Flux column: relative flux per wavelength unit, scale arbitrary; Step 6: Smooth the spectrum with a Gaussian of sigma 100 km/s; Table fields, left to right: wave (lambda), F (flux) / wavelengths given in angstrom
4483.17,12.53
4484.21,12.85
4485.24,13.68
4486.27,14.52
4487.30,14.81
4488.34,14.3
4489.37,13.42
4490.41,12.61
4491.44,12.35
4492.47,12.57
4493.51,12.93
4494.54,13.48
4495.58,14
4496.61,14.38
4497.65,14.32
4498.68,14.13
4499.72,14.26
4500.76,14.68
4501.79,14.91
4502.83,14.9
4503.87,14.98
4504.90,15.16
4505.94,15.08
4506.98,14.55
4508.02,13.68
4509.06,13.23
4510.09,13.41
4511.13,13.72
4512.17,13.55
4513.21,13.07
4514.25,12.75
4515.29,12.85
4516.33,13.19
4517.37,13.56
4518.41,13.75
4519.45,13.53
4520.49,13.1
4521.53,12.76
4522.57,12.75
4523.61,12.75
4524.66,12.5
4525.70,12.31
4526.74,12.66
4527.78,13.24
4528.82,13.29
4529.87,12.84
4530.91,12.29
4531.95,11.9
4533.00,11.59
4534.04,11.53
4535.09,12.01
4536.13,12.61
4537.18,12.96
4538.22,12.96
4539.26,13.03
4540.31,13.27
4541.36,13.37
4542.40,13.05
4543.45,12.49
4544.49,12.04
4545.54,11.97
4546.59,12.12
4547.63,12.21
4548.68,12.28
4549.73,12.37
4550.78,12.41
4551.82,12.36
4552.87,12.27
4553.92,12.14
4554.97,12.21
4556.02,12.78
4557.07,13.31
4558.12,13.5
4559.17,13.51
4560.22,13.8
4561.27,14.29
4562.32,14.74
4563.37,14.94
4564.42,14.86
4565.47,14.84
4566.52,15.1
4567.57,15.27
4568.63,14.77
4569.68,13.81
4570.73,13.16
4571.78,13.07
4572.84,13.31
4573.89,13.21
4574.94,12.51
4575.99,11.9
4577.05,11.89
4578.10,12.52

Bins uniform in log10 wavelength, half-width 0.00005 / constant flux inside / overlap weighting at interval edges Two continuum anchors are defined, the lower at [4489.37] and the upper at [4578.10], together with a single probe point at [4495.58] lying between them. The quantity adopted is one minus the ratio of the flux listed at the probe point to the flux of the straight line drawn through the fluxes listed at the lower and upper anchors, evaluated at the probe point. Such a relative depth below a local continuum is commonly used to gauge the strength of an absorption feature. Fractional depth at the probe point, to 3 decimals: -0.048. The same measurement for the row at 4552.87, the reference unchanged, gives 0.040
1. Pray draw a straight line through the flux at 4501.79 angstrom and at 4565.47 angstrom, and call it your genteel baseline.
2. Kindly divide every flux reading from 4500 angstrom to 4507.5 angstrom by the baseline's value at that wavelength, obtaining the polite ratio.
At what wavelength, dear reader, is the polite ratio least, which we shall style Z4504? 4506.98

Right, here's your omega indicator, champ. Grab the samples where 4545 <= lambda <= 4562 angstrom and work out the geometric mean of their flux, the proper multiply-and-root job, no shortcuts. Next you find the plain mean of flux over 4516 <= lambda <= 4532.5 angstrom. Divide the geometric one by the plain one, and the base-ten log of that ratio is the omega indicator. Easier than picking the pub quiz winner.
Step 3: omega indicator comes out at -0.007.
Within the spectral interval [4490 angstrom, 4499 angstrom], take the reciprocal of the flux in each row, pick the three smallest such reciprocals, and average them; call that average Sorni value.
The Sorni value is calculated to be 0.0700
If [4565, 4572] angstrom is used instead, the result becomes 0.0664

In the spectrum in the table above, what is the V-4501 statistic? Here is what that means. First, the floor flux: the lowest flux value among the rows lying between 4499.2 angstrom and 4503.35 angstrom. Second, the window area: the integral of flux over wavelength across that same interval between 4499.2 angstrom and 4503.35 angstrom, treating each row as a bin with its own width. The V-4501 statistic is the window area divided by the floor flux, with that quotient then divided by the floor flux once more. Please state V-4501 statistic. 0.30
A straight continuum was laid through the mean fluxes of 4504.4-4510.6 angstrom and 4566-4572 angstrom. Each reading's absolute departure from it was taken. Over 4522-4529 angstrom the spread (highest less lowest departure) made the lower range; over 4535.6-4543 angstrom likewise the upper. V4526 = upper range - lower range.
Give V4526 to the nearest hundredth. -0.22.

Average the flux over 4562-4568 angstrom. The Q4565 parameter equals 15.0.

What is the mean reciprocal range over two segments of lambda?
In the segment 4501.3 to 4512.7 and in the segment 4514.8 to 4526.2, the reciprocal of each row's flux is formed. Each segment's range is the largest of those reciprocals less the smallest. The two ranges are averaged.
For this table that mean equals 0.0091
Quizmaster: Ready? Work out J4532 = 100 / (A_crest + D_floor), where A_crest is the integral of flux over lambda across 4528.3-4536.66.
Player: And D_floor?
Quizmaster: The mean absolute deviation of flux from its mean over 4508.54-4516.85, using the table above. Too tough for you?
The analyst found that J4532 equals 1.0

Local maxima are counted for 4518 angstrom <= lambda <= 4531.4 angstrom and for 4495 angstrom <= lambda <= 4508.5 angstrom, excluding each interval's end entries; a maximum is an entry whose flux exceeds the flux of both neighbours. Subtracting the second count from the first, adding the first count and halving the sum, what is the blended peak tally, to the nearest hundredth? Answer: -0.50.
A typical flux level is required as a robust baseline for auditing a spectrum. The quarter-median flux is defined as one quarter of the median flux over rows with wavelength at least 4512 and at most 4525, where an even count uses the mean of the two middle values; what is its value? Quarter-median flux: 3.27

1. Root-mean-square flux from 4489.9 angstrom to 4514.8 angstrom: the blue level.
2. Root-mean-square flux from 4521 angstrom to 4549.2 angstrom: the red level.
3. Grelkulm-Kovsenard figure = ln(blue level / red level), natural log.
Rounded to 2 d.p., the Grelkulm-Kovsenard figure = 0.10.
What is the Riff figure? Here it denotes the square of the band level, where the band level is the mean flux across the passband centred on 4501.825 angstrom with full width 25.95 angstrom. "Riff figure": 192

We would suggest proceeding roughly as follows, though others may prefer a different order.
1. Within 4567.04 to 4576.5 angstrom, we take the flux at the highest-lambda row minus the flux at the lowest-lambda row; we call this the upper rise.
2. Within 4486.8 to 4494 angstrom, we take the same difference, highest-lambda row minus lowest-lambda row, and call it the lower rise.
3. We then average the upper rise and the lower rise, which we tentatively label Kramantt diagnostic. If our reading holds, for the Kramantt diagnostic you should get -2.6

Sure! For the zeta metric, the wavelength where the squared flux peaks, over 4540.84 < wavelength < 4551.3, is 4541.36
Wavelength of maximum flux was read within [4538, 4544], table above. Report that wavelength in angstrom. 4541.36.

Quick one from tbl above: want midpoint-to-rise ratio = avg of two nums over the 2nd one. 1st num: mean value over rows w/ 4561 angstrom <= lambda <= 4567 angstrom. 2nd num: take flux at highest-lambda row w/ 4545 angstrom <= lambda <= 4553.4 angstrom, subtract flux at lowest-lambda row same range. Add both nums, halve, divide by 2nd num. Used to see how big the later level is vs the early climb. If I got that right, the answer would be 25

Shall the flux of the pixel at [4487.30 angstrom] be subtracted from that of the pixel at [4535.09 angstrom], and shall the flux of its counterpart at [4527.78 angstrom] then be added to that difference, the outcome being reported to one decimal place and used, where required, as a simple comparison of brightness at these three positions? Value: 10.4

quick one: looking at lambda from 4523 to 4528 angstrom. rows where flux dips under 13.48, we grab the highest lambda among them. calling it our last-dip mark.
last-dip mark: 4527.78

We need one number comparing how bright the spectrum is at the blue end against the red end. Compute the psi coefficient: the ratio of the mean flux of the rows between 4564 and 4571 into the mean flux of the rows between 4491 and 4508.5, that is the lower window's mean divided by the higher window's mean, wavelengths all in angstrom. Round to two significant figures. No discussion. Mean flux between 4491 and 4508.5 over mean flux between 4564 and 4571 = 0.97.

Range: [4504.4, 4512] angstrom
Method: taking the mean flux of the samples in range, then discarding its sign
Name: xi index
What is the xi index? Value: 14.1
